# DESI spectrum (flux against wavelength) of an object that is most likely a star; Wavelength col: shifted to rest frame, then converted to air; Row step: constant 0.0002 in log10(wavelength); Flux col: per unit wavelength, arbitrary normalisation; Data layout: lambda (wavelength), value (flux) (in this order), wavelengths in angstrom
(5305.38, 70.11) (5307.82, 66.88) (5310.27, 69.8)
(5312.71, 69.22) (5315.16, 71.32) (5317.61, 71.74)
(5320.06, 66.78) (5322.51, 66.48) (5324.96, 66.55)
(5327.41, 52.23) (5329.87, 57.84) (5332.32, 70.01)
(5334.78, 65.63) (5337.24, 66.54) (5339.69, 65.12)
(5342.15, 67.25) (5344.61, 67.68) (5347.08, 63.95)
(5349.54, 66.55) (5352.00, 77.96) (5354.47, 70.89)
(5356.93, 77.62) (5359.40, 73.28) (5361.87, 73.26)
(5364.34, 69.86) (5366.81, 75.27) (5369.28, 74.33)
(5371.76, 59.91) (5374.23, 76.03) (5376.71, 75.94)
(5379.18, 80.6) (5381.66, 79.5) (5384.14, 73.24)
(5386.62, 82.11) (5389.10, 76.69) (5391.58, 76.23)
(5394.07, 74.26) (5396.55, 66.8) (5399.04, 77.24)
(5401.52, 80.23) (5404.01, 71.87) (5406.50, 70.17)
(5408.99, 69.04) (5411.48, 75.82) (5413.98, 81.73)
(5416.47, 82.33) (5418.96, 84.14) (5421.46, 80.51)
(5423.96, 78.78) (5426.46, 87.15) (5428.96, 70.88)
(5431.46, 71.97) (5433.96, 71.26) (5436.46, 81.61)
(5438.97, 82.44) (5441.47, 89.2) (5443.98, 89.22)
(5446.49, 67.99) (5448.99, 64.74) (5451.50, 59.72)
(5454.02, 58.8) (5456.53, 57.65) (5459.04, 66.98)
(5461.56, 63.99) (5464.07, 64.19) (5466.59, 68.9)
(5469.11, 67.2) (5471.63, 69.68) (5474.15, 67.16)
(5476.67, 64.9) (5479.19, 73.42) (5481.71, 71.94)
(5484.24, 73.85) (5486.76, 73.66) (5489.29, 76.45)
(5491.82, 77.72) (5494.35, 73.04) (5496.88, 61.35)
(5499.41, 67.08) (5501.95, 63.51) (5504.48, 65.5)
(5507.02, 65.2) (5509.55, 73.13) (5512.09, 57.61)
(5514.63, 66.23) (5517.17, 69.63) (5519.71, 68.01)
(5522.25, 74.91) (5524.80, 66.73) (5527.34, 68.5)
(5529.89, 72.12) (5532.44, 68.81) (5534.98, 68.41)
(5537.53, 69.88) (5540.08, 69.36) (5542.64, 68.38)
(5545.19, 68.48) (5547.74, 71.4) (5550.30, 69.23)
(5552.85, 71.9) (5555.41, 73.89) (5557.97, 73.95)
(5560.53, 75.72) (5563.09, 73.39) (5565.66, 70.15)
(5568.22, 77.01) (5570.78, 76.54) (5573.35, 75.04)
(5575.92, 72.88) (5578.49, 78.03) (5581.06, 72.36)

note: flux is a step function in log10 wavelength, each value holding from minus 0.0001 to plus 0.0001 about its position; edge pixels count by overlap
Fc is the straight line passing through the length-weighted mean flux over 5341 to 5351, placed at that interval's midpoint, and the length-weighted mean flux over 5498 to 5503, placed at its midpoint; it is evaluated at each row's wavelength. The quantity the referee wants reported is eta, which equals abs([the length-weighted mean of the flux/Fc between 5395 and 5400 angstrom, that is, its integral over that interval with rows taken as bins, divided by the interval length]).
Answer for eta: 1.09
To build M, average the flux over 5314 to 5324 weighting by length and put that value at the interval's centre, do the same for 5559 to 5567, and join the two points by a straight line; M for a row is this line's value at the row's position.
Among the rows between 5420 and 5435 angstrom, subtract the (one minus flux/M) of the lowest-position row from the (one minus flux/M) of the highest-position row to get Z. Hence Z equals 0.13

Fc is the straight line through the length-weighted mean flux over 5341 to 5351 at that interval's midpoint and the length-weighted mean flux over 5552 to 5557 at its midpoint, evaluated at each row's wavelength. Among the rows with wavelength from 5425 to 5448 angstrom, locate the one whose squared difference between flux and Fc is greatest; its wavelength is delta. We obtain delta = 5441.47 angstrom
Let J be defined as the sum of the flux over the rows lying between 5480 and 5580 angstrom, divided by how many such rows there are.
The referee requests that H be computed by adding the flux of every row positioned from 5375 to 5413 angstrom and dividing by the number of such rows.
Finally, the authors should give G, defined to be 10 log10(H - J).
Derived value 6.6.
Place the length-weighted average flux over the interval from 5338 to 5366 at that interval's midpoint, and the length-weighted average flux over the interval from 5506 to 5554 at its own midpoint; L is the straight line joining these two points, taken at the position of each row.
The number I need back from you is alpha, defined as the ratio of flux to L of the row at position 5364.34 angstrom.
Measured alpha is 0.99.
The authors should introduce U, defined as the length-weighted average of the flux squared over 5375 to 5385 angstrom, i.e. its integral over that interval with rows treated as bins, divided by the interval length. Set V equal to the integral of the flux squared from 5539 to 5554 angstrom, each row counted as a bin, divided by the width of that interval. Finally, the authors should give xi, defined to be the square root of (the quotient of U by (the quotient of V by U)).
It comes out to 86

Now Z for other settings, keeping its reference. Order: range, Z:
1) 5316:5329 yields 0.28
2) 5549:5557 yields -0.06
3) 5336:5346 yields -0.01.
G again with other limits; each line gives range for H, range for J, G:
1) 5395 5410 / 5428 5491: 2.7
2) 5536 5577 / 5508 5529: 6.3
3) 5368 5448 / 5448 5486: 10.3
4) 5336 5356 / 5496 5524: 2.3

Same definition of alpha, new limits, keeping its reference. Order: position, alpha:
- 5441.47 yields 1.28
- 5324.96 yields 0.94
